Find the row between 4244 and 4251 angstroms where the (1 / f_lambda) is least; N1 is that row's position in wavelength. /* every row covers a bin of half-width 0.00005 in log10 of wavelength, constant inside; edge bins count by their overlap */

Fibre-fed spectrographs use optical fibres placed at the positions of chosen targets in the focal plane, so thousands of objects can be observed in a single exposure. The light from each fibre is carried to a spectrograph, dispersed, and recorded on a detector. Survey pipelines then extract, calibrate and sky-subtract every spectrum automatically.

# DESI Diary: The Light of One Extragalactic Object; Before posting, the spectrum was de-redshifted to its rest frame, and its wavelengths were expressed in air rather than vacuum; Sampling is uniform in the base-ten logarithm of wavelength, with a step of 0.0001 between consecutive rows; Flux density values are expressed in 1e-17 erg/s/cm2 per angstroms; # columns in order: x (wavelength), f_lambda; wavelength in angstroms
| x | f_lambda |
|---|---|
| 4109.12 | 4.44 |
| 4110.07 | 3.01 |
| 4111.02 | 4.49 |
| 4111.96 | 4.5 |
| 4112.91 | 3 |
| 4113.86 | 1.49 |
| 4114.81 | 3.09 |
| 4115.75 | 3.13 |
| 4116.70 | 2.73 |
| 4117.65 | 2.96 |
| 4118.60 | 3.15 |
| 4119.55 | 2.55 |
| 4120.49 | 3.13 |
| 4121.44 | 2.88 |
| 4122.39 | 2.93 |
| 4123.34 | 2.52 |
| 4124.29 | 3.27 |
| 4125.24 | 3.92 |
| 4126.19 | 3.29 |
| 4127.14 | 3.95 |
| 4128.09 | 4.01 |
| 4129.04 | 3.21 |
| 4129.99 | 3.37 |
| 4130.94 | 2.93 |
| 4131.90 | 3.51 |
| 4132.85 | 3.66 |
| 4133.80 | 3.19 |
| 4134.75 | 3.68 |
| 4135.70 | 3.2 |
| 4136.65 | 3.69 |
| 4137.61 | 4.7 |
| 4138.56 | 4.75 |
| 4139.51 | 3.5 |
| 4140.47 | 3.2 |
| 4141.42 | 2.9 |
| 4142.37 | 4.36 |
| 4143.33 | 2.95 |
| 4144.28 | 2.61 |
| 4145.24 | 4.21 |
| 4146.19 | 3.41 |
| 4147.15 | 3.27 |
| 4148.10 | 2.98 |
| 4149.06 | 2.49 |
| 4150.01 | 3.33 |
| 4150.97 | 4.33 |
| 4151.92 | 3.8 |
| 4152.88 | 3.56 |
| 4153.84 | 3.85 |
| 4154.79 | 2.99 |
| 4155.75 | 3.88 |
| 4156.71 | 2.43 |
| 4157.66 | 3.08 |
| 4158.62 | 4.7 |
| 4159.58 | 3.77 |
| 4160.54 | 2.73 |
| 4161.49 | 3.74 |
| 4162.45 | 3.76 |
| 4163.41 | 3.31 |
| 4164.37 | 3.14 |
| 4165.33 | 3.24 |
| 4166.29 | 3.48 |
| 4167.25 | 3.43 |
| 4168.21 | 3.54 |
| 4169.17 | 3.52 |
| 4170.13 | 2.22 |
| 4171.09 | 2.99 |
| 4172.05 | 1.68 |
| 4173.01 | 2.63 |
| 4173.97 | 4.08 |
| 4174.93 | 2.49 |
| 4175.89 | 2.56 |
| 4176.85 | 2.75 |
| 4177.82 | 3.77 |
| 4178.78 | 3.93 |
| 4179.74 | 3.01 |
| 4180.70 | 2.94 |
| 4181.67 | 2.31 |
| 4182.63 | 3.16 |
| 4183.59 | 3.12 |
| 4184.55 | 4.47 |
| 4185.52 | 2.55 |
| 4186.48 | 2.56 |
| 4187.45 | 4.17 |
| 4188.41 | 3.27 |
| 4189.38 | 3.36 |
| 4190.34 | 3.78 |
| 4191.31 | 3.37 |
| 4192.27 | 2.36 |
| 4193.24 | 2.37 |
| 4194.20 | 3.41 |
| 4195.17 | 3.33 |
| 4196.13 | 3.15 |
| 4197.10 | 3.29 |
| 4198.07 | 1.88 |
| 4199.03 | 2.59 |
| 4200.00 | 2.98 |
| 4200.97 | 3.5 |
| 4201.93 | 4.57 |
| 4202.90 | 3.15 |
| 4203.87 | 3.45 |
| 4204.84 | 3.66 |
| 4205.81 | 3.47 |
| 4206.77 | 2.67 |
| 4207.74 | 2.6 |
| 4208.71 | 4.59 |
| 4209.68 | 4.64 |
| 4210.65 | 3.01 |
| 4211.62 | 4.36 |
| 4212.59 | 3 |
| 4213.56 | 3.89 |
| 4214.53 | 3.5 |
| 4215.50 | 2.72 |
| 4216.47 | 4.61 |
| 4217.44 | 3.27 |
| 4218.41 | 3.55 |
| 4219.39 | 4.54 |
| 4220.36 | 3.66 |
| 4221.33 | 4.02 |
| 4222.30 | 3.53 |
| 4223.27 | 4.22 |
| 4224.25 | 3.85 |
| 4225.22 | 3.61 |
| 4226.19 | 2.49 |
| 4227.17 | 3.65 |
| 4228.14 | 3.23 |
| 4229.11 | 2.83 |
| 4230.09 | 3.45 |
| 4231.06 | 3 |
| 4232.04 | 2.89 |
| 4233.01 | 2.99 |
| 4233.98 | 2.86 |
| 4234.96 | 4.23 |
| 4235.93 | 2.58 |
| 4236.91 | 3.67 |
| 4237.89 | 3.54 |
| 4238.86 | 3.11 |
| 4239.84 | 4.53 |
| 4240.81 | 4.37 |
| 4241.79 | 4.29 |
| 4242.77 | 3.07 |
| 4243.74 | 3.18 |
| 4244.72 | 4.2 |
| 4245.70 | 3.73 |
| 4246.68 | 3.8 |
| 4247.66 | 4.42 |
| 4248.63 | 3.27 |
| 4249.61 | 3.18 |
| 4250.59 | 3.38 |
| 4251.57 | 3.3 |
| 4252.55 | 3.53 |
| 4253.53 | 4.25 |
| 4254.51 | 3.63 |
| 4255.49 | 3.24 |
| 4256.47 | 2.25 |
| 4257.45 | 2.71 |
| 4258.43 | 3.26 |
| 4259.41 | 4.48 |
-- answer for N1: 4247.66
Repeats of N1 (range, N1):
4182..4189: 4184.55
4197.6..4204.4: 4201.93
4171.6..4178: 4173.97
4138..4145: 4138.56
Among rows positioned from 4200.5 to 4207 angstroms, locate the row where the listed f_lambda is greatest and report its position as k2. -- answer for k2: 4201.93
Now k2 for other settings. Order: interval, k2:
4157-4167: 4158.62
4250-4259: 4253.53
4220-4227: 4223.27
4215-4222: 4216.47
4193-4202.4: 4201.93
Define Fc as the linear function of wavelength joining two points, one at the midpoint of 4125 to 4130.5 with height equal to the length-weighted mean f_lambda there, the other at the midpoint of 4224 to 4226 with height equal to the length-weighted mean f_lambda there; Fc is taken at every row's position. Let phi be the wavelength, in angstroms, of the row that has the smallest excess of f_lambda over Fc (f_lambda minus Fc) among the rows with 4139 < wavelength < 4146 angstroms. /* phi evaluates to 4144.28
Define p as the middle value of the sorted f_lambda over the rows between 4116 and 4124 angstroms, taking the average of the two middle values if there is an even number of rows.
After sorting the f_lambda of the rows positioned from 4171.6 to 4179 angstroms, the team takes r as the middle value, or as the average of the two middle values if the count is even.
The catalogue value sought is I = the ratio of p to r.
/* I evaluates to 1.08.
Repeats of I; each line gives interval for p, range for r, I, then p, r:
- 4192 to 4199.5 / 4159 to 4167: 0.85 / 2.9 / 3.4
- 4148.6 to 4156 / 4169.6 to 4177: 1.42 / 3.7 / 2.6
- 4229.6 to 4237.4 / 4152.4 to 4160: 0.82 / 3.0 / 3.7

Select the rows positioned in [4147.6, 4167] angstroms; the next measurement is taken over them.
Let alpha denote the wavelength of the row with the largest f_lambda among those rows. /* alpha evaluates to 4158.62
